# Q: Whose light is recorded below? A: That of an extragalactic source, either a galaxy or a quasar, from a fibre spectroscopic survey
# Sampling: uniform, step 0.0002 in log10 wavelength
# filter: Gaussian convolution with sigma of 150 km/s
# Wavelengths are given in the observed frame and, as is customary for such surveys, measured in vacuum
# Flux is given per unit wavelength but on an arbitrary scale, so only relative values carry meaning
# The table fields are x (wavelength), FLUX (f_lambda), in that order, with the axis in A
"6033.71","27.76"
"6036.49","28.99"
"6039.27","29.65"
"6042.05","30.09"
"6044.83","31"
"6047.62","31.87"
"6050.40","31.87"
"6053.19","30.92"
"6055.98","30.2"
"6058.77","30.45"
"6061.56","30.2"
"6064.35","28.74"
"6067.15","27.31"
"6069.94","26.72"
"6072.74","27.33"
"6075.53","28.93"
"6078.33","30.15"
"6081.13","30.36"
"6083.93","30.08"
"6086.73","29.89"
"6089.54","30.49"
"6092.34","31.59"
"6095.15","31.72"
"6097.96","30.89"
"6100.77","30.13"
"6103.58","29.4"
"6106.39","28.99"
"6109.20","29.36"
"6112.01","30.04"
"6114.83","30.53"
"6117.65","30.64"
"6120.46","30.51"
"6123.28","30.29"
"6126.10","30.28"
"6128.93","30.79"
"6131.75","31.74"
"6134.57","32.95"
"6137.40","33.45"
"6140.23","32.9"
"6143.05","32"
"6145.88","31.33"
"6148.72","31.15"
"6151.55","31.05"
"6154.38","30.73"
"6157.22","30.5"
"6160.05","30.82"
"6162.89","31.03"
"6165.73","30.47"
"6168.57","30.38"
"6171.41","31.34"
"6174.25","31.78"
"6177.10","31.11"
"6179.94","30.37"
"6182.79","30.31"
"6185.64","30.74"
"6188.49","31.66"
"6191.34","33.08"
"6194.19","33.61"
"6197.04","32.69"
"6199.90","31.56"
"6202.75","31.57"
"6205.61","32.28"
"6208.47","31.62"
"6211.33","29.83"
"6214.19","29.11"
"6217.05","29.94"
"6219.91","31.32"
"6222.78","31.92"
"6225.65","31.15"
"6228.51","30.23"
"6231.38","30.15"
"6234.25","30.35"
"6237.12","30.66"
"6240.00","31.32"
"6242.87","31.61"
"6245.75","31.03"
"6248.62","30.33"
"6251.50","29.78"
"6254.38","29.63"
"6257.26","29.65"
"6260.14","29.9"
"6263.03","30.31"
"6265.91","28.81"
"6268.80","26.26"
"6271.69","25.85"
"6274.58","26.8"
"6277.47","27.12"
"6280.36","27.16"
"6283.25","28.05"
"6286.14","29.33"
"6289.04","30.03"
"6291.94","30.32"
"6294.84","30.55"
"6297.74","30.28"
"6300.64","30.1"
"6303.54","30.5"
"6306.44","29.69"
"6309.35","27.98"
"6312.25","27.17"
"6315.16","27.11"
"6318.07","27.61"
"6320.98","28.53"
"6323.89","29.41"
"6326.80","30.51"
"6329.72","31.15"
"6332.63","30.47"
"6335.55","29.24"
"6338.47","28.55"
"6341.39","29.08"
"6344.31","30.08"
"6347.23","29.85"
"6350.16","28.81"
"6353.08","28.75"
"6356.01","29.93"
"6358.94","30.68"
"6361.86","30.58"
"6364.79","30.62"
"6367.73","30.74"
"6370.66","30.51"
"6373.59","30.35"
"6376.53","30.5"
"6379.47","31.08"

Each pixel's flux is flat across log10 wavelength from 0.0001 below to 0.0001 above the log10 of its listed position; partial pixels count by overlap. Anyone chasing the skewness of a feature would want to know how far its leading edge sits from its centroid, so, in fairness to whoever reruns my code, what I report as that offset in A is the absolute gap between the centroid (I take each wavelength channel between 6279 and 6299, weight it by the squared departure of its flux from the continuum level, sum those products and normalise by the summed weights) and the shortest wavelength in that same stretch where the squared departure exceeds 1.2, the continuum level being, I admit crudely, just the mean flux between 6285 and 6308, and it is 1.4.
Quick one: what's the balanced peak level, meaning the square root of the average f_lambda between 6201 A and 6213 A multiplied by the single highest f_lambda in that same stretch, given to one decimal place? 31.8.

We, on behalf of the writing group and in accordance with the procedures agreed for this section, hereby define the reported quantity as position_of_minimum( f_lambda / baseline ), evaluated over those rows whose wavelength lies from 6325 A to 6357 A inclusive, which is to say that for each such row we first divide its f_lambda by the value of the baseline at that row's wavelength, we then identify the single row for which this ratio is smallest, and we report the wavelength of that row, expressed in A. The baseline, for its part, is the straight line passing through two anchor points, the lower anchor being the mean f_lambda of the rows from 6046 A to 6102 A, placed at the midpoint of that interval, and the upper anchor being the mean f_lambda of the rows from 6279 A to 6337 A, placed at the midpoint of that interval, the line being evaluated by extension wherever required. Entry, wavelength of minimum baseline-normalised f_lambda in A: 6338.47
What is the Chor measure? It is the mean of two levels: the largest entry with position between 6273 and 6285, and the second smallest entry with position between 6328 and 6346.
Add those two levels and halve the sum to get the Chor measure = 28.6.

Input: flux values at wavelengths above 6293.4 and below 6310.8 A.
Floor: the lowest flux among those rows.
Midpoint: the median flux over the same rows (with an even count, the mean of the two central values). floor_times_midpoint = 845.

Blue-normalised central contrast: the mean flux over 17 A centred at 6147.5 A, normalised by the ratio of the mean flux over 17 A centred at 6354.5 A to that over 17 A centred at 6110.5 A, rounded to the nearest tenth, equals 31.6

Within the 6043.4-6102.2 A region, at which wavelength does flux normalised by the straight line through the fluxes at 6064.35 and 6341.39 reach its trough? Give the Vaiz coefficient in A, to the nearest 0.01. 6069.94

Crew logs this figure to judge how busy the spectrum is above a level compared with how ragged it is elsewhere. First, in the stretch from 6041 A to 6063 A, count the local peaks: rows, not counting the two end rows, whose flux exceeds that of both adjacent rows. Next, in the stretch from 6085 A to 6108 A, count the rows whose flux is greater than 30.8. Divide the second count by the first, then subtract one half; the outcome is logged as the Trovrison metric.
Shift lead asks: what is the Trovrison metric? 2.5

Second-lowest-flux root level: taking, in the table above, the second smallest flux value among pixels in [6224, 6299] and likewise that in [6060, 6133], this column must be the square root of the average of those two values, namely 5.18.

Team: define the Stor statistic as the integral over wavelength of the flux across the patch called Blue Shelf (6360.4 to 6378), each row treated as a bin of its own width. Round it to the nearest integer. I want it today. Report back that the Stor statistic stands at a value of 538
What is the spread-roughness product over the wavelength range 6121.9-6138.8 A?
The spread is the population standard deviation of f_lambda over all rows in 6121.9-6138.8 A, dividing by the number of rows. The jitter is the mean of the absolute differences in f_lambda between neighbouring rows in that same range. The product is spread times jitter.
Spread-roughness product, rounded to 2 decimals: 0.80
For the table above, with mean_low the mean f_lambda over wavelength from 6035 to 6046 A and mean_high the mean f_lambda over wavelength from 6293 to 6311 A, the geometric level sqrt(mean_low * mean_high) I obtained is 29.9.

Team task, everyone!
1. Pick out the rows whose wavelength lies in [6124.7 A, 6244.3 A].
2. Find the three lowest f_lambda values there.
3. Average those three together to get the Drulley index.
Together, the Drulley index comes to 29.6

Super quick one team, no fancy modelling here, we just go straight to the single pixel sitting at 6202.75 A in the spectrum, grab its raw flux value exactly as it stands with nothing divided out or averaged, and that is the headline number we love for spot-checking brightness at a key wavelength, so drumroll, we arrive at 31.57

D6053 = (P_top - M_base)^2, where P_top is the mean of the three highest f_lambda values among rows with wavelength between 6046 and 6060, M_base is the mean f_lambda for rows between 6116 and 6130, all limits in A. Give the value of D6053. 1.1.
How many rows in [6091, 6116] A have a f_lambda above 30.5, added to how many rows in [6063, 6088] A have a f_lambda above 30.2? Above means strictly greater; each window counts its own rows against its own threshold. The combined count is 5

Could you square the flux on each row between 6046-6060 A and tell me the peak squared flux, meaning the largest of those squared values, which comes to 1016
